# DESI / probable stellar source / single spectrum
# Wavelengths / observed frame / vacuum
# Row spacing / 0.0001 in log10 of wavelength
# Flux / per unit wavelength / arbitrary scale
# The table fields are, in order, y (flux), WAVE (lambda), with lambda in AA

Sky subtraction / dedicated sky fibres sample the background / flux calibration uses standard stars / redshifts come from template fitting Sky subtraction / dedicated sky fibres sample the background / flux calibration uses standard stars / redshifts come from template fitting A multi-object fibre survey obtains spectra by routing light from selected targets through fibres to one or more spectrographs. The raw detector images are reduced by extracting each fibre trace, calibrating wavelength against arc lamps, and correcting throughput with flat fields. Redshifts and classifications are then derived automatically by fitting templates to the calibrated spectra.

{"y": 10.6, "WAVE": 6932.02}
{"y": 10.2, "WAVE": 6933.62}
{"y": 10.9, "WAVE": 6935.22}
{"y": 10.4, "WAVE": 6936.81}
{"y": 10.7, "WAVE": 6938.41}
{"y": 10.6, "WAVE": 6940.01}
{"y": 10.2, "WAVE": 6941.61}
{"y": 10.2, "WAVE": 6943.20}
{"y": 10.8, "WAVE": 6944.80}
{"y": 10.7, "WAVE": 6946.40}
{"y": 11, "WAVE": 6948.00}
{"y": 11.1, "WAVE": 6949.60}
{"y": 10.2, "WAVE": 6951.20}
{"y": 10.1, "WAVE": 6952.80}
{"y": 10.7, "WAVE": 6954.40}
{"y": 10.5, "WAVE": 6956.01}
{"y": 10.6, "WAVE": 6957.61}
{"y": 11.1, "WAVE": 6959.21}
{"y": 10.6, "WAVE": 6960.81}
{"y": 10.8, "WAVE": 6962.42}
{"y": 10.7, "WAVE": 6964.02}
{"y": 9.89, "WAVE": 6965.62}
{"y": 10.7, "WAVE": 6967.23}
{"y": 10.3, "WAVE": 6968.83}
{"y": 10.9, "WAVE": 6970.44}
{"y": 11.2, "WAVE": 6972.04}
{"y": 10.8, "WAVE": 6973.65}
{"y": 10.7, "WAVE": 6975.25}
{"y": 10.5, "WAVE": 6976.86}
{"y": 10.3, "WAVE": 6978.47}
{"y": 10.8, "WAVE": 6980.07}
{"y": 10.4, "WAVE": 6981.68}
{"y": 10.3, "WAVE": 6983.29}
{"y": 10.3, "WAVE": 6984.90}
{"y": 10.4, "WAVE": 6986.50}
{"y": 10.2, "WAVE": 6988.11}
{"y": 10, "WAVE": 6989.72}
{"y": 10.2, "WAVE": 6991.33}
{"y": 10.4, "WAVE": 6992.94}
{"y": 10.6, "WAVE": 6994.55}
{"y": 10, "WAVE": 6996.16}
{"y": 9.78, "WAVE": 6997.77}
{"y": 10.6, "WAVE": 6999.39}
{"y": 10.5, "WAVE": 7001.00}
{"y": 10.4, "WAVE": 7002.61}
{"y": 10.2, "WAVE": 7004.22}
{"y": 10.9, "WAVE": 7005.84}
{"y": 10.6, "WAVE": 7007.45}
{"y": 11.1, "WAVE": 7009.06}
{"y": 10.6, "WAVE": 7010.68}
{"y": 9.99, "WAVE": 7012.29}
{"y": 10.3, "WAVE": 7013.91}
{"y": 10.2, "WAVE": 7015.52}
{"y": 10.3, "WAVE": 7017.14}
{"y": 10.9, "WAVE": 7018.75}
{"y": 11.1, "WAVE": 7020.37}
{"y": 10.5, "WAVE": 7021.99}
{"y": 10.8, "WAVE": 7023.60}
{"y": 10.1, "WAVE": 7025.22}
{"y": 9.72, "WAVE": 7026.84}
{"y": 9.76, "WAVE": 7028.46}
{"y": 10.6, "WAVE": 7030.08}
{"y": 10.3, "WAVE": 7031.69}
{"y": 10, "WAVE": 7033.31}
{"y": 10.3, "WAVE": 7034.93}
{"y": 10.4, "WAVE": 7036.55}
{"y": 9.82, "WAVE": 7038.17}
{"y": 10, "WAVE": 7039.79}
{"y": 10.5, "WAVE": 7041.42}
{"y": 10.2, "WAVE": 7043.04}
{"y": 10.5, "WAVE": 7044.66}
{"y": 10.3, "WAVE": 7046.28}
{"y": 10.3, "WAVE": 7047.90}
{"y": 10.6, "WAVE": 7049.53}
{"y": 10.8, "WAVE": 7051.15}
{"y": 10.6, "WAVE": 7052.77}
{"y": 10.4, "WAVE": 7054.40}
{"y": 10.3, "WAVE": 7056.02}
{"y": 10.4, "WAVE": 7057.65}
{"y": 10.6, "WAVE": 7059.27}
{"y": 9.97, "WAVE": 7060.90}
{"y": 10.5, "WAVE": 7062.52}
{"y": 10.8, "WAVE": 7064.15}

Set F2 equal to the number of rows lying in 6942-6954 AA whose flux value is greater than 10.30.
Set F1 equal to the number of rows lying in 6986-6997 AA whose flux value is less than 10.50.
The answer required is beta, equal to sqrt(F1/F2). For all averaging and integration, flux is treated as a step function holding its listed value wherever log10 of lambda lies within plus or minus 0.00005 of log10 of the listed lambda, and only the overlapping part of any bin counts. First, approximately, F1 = 6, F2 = 4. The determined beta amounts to 1.2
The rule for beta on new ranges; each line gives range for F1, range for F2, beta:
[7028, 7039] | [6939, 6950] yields 1.1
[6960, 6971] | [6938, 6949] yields 0.6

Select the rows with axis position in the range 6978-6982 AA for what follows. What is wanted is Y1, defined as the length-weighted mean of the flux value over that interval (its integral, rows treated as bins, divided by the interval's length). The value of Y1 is 10.5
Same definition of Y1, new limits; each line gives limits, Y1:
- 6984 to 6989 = 10.3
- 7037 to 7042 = 10.1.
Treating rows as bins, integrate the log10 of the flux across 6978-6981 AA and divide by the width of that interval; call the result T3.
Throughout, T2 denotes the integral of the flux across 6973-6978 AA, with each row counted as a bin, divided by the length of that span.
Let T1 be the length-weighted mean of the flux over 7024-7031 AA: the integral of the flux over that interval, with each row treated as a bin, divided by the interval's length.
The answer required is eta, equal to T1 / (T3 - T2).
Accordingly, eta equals -1.05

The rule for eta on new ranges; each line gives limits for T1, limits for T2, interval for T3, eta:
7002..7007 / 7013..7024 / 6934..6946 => -1.10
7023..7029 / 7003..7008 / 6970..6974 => -1.06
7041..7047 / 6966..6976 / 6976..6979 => -1.07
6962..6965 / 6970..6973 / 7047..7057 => -1.07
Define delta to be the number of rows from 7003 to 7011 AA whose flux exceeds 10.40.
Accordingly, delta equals 4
